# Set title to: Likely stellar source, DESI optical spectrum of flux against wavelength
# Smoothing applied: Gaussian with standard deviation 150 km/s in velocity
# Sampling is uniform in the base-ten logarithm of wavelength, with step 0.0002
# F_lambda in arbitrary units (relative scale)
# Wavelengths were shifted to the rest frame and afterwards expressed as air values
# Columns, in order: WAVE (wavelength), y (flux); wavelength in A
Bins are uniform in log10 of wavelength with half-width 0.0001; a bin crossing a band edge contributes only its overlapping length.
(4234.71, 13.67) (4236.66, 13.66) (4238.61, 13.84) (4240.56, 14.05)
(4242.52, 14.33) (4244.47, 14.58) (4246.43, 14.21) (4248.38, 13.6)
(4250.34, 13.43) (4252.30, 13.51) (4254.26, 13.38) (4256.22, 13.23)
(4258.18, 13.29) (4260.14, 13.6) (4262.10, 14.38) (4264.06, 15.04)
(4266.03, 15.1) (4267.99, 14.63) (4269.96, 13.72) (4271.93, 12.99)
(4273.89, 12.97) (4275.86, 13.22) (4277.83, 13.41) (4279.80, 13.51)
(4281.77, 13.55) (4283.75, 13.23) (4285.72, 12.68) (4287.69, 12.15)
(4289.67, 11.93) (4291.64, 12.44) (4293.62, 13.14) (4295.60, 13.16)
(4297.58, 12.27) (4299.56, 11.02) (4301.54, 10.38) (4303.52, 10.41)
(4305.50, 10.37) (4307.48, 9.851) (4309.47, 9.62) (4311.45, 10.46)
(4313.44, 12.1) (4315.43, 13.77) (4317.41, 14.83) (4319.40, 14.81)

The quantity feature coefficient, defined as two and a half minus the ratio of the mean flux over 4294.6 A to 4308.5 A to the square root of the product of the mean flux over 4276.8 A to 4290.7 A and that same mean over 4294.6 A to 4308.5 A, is 1.57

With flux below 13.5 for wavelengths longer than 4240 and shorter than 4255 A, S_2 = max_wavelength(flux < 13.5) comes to 4254.26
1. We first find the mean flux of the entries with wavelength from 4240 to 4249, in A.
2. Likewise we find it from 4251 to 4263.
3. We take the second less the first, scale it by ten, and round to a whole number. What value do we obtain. -6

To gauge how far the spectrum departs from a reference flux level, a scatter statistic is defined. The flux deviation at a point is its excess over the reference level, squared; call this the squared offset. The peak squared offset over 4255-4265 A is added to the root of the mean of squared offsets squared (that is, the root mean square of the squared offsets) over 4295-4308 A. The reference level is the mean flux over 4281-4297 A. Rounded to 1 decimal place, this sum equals 10.2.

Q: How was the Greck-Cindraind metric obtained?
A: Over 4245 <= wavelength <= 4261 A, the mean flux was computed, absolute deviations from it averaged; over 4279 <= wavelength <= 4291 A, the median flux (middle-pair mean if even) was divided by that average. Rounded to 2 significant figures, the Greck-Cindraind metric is 63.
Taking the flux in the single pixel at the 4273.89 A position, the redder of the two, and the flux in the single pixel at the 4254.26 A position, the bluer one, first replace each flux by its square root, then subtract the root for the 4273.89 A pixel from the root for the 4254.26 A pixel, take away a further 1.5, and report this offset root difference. -1.4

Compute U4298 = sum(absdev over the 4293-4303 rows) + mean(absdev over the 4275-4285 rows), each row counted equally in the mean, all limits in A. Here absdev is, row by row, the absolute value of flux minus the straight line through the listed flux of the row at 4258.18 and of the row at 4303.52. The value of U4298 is 7.8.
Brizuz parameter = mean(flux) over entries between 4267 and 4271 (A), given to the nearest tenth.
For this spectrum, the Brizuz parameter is 14.2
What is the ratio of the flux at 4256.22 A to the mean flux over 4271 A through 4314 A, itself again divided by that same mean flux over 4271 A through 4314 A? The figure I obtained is 0.091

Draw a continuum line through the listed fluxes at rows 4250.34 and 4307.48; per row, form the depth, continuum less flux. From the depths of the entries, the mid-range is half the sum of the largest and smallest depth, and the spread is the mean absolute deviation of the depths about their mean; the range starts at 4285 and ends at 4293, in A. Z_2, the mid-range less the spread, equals -1.5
